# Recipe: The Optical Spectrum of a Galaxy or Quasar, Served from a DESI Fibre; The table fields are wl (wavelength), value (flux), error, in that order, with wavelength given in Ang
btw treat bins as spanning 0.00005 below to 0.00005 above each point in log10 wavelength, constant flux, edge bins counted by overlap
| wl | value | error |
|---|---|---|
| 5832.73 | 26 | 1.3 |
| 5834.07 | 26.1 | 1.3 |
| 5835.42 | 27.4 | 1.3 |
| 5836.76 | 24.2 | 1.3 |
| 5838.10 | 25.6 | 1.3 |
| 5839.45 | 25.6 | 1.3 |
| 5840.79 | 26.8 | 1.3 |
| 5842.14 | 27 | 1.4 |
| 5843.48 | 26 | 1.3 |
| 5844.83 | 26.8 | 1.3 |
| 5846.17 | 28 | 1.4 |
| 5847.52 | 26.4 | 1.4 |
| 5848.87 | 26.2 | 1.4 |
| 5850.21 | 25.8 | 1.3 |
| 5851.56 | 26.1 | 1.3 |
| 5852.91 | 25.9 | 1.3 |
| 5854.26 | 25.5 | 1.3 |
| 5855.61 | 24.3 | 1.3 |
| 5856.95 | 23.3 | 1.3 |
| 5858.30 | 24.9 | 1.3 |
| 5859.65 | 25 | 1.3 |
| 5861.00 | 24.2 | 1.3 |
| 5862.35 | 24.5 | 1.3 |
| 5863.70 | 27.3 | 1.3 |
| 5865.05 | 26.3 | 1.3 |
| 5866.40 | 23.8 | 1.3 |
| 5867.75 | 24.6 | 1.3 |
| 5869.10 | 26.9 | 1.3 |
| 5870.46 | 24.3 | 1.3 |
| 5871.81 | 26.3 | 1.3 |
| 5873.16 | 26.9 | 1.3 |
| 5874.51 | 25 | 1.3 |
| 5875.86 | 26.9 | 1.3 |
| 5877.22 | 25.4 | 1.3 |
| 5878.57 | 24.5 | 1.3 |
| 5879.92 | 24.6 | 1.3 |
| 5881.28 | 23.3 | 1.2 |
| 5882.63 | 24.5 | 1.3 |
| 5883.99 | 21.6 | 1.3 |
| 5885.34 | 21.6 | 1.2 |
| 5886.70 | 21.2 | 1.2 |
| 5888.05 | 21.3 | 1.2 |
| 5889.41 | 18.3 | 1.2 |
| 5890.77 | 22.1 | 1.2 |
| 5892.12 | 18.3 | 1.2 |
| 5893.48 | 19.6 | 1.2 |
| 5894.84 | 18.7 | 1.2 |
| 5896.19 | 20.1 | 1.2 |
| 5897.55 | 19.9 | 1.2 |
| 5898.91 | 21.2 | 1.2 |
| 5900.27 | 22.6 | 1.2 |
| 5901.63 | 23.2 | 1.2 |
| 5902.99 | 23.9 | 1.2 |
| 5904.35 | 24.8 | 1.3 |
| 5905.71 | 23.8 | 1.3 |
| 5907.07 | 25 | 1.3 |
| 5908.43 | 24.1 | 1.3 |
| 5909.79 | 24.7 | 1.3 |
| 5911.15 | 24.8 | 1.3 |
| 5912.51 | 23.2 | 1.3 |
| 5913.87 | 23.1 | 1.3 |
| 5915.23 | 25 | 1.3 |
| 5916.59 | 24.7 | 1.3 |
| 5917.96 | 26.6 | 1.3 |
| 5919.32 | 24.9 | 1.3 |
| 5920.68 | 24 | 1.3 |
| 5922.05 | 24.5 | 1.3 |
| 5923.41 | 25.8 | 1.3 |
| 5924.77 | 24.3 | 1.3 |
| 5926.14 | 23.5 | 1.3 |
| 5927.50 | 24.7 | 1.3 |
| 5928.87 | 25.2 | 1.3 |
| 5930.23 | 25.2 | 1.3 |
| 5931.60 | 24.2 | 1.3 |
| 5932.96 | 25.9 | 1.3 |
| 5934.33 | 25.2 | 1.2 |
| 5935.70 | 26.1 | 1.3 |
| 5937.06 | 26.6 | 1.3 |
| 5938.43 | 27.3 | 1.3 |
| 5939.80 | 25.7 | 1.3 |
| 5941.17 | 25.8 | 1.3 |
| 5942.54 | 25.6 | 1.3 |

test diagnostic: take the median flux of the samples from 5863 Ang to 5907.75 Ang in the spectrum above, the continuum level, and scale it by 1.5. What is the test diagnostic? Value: 35.7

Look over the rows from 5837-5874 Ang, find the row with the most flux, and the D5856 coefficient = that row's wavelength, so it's 5846.17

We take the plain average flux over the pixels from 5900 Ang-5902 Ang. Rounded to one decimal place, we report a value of 22.9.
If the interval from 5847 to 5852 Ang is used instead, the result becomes 26.1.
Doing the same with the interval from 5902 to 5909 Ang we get 24.3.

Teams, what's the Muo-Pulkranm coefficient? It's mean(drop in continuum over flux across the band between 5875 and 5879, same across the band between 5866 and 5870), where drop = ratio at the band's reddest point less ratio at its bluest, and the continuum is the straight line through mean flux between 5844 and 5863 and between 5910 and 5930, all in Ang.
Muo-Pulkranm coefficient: -0.02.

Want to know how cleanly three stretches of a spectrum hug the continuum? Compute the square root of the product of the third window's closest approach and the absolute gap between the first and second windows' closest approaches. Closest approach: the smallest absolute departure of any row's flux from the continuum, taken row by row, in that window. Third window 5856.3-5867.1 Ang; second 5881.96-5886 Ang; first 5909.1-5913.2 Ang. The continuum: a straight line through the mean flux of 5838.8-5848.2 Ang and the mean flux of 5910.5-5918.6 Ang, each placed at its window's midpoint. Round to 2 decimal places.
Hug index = 0.53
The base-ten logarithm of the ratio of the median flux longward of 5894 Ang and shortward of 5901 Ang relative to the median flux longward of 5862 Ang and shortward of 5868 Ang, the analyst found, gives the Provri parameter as -0.088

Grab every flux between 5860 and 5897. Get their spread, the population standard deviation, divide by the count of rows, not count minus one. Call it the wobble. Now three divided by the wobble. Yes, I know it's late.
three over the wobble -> 1.1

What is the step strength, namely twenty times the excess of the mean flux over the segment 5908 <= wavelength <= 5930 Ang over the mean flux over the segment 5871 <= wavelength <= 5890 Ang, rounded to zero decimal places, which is 18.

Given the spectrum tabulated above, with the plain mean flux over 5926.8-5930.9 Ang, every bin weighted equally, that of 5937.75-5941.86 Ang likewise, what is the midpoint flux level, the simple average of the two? 26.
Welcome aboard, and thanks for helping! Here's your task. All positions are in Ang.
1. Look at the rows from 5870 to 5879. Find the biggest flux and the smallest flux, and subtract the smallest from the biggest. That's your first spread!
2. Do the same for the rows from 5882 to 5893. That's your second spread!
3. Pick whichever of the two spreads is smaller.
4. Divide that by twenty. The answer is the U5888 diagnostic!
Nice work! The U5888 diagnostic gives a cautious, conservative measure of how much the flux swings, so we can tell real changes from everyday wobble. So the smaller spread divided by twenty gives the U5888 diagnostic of 0.13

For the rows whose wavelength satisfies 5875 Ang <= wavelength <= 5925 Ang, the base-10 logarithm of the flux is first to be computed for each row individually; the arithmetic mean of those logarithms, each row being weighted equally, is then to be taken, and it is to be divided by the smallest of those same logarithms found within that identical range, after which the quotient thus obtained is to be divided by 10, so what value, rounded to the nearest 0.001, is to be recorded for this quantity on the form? 0.108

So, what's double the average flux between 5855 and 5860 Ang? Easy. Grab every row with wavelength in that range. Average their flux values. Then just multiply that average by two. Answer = 49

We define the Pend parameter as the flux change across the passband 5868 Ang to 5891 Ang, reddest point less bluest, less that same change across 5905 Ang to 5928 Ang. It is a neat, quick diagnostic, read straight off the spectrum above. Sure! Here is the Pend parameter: -6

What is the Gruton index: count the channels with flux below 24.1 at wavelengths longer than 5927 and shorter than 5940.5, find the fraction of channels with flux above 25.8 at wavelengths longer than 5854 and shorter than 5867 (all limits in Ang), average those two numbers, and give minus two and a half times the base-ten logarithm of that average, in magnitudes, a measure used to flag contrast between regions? 2.5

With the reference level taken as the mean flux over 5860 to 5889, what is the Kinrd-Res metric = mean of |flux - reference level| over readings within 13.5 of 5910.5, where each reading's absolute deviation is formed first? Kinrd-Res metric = 1.1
